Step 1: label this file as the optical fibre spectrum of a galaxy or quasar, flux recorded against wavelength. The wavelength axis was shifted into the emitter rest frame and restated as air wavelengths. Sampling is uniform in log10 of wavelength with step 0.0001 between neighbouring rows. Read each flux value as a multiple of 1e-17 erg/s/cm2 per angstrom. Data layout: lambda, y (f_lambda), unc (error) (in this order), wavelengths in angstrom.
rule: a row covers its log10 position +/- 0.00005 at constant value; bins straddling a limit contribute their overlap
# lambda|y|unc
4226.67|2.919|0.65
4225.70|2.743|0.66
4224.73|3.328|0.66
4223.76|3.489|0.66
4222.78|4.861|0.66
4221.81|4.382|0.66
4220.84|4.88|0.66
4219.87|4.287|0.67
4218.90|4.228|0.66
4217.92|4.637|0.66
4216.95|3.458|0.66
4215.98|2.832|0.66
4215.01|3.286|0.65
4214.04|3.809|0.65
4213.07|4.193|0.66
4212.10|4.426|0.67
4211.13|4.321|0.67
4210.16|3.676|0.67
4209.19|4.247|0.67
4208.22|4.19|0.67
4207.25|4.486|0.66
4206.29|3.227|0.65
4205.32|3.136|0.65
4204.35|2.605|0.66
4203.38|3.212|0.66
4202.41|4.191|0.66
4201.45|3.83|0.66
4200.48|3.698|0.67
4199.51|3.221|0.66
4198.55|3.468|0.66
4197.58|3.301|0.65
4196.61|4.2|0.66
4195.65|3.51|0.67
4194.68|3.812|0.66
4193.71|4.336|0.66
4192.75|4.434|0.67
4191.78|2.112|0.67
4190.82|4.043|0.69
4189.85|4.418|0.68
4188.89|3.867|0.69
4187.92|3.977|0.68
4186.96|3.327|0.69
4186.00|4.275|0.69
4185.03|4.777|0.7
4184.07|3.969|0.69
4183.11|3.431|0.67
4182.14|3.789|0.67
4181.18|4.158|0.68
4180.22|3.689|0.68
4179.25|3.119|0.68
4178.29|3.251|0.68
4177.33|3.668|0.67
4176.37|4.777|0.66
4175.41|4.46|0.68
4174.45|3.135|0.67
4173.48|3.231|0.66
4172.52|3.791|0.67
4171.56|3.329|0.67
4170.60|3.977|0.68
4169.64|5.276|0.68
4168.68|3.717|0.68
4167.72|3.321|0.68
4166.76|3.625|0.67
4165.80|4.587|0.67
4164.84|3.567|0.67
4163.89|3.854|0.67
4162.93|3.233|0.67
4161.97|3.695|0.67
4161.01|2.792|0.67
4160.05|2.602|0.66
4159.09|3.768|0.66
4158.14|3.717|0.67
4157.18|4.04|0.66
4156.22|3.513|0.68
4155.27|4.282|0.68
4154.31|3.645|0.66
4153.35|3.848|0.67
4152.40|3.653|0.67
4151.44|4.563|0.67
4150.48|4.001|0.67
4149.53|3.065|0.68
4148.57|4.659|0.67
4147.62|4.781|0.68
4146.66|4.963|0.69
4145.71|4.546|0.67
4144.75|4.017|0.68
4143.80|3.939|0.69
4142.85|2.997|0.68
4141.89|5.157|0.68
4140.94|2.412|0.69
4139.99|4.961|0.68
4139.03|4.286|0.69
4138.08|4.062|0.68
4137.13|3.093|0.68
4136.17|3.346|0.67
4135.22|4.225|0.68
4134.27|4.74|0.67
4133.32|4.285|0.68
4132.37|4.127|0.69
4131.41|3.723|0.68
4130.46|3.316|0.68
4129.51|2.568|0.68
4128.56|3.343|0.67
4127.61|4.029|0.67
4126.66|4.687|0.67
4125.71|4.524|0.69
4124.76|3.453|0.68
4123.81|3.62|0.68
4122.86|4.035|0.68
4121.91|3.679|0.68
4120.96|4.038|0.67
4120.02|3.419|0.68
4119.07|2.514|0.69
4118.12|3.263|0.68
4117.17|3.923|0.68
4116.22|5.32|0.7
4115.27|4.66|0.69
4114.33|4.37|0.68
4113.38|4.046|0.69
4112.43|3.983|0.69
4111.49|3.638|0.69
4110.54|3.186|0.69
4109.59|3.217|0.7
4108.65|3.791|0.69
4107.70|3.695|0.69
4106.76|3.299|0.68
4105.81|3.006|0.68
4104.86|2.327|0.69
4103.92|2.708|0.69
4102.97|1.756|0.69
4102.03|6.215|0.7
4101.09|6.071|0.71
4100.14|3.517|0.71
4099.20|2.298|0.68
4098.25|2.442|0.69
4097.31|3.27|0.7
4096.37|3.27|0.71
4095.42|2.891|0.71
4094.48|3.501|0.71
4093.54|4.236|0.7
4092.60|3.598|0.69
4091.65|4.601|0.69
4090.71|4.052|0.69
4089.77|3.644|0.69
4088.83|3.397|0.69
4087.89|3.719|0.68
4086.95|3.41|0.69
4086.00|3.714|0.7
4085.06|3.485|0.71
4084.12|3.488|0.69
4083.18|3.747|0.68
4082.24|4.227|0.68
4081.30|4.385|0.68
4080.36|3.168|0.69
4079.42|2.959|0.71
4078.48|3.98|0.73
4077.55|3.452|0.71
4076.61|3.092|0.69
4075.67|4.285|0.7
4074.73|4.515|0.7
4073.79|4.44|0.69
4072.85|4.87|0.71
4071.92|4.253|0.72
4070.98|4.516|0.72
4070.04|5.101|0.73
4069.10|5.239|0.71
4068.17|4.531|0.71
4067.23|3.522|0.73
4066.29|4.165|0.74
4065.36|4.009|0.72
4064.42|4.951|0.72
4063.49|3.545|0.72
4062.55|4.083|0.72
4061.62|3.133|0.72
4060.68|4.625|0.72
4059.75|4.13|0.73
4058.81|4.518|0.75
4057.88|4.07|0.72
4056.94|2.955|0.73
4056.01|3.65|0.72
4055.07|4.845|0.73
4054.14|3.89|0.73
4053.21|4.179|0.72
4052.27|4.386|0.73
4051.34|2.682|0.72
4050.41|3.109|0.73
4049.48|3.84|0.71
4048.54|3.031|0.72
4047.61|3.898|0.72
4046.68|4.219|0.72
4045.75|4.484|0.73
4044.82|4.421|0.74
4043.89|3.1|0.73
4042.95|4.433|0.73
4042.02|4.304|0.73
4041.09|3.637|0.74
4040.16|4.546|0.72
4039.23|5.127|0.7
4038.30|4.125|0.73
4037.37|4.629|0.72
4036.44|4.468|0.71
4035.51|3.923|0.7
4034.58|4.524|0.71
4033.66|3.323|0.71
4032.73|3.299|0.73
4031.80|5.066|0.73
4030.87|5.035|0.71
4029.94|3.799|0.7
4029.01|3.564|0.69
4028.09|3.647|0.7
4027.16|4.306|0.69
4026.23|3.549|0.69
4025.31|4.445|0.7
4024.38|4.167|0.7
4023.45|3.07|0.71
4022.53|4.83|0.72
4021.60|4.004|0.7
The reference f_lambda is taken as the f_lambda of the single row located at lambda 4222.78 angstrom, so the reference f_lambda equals 4.861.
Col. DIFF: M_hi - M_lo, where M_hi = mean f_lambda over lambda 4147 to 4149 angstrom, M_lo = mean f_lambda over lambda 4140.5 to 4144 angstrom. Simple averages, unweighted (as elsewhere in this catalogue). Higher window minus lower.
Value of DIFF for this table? 1.1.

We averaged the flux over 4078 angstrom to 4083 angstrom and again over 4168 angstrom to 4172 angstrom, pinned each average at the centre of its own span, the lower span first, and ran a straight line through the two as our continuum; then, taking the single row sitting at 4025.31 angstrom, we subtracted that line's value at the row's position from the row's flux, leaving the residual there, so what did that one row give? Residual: 0.9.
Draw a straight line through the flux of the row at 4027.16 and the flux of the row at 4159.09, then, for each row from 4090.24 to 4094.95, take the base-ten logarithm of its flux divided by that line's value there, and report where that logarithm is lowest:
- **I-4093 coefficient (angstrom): 4094.48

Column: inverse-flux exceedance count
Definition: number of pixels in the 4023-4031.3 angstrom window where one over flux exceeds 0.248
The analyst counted 5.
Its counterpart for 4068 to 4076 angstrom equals 0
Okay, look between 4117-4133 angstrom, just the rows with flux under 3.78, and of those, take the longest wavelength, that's 4131.41 angstrom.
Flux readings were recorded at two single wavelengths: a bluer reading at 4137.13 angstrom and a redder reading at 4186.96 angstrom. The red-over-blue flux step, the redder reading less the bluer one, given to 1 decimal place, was 0.2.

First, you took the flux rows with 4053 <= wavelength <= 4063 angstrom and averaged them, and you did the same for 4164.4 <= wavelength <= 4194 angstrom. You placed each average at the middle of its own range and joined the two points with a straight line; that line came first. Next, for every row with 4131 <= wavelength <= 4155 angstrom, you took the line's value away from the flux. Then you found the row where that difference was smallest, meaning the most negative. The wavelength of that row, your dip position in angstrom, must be 4140.94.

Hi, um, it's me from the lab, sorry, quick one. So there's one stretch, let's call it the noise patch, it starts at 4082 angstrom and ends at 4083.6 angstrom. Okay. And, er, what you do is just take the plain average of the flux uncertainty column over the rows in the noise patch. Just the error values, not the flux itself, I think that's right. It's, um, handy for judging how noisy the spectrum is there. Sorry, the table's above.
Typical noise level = 0.680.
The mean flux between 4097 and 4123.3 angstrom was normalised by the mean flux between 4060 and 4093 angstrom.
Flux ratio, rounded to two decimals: 0.91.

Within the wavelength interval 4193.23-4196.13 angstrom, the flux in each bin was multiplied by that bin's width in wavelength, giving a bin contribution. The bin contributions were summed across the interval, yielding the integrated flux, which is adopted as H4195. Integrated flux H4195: 11.3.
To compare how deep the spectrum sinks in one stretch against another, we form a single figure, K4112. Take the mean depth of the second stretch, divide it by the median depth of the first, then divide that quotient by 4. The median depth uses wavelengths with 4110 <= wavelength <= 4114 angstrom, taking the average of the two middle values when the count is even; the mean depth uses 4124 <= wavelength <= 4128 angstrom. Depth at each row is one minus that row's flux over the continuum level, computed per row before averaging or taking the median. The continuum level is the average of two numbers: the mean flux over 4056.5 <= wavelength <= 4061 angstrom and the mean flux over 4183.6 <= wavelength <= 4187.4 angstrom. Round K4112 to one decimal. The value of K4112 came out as -0.1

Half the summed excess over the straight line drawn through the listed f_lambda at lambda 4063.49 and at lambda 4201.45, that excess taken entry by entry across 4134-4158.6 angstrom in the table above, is 3.9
